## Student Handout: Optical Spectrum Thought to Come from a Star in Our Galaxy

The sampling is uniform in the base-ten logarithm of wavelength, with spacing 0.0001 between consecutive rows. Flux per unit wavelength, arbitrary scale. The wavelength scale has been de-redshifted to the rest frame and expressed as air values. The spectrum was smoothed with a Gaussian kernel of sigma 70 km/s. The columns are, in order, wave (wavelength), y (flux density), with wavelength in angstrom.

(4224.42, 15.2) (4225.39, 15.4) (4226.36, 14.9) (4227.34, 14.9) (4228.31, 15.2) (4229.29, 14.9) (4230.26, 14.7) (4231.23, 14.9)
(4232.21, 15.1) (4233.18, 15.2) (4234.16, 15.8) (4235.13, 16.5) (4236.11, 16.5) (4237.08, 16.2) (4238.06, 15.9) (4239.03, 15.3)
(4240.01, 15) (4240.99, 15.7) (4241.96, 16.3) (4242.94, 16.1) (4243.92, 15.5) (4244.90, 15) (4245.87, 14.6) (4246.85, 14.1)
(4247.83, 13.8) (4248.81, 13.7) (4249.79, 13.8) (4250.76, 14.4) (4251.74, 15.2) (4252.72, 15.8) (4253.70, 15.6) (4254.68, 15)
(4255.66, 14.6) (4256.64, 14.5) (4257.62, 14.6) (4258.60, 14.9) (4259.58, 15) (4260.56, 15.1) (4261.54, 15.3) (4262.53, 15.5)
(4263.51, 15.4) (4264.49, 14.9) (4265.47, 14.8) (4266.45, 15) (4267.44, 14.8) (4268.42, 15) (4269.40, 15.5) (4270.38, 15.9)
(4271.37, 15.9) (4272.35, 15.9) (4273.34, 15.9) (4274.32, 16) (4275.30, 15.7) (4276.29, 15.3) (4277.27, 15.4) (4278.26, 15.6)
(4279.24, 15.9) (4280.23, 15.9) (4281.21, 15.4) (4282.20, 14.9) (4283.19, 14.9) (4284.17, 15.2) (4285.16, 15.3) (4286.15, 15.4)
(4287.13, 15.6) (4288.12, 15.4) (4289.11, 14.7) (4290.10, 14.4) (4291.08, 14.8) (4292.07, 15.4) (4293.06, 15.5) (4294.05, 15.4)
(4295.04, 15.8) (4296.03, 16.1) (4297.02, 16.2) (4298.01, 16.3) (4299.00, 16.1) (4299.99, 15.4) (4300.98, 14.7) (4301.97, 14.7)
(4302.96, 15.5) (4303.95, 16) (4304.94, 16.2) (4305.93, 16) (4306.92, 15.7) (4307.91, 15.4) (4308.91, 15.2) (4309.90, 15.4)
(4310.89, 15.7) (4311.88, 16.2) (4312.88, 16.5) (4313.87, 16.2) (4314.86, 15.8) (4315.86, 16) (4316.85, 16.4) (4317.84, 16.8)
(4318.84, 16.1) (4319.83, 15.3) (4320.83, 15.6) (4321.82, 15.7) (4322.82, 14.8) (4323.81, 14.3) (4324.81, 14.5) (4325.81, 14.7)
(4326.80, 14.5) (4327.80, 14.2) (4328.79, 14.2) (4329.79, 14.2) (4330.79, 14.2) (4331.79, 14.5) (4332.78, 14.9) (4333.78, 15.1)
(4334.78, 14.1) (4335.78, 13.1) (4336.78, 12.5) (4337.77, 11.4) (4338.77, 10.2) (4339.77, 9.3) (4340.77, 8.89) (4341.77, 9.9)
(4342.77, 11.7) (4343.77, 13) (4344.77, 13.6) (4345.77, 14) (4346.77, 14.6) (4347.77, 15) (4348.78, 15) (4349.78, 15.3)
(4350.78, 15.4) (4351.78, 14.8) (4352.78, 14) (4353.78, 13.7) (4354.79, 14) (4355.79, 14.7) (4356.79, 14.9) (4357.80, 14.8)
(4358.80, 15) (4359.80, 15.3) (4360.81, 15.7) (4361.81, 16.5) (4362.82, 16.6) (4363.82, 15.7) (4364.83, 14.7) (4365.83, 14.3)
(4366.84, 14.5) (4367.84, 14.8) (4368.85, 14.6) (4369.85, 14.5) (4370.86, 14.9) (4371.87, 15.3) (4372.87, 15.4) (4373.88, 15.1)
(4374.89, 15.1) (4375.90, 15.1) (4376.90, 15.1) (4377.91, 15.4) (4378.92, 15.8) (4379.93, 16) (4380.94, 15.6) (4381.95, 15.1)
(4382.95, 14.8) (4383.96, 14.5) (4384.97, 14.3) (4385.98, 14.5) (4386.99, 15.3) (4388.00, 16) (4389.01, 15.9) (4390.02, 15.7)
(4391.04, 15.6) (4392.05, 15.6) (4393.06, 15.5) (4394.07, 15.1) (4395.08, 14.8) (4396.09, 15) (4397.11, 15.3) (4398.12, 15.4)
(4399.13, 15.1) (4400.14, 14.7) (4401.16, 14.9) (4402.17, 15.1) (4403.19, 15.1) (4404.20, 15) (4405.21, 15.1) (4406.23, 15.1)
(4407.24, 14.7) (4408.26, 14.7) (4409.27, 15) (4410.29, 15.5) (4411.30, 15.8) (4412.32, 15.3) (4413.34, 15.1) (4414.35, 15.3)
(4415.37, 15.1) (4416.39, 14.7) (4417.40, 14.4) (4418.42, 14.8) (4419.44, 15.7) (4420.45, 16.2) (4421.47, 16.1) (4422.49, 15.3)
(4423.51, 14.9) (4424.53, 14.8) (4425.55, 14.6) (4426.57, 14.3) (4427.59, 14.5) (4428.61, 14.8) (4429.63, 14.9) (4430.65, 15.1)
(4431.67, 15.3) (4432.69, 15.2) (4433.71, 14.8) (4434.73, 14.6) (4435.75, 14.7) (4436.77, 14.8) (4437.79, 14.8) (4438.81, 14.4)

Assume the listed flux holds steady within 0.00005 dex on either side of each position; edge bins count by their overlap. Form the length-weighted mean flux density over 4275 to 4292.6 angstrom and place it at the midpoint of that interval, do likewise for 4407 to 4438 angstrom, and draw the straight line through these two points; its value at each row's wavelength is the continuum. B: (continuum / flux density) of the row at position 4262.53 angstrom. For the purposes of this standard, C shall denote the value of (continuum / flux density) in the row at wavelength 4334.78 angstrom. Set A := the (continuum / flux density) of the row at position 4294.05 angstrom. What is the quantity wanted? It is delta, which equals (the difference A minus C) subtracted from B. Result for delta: 1.07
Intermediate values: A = 0.99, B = 0.99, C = 1.08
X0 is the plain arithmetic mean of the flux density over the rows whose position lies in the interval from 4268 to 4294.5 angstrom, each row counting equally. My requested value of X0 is 15.4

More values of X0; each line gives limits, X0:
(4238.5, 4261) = 14.9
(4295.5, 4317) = 15.8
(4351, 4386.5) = 15.0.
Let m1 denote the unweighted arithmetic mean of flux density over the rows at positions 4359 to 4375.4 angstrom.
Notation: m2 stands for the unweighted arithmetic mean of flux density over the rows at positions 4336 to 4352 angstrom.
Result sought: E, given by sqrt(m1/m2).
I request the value 1.09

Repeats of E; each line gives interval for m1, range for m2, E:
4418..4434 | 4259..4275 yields 0.99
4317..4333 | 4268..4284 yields 0.98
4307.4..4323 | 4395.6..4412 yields 1.02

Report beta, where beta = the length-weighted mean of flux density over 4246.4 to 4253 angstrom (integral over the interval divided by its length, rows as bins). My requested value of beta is 14.4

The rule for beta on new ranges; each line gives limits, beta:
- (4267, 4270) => 15.2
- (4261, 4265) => 15.3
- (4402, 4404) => 15.1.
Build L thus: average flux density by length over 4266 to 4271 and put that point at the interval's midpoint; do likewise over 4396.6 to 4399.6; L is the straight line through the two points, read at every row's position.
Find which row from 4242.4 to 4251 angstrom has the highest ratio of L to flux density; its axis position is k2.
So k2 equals 4248.81 angstrom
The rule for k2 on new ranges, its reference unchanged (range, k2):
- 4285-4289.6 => 4289.11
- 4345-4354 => 4353.78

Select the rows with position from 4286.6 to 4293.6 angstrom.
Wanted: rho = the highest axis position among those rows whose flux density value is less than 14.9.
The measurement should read 4291.08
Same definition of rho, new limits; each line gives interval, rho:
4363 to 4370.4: 4369.85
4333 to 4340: 4339.77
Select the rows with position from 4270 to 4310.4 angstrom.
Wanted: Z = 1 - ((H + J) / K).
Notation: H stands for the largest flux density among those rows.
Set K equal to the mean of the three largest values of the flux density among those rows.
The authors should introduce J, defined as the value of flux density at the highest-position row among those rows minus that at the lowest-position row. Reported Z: 0.027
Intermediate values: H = 16.3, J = -0.5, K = 16.2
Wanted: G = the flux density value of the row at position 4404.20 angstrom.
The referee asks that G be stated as 15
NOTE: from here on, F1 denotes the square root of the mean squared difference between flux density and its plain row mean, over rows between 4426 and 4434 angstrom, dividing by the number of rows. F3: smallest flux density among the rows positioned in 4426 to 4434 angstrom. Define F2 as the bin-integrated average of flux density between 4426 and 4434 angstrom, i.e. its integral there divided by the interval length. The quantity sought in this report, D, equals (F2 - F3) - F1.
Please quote 0.24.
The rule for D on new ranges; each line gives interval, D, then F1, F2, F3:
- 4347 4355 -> 0.35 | 0.6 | 14.7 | 13.7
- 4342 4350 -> 0.99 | 1.1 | 13.8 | 11.7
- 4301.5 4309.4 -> 0.43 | 0.5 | 15.6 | 14.7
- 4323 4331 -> -0.01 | 0.2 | 14.4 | 14.2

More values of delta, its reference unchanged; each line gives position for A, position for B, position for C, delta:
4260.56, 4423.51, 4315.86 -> 0.95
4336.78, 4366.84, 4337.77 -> 1.16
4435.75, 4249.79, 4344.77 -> 1.21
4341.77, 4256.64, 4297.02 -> 0.47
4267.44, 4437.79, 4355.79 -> 1.01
